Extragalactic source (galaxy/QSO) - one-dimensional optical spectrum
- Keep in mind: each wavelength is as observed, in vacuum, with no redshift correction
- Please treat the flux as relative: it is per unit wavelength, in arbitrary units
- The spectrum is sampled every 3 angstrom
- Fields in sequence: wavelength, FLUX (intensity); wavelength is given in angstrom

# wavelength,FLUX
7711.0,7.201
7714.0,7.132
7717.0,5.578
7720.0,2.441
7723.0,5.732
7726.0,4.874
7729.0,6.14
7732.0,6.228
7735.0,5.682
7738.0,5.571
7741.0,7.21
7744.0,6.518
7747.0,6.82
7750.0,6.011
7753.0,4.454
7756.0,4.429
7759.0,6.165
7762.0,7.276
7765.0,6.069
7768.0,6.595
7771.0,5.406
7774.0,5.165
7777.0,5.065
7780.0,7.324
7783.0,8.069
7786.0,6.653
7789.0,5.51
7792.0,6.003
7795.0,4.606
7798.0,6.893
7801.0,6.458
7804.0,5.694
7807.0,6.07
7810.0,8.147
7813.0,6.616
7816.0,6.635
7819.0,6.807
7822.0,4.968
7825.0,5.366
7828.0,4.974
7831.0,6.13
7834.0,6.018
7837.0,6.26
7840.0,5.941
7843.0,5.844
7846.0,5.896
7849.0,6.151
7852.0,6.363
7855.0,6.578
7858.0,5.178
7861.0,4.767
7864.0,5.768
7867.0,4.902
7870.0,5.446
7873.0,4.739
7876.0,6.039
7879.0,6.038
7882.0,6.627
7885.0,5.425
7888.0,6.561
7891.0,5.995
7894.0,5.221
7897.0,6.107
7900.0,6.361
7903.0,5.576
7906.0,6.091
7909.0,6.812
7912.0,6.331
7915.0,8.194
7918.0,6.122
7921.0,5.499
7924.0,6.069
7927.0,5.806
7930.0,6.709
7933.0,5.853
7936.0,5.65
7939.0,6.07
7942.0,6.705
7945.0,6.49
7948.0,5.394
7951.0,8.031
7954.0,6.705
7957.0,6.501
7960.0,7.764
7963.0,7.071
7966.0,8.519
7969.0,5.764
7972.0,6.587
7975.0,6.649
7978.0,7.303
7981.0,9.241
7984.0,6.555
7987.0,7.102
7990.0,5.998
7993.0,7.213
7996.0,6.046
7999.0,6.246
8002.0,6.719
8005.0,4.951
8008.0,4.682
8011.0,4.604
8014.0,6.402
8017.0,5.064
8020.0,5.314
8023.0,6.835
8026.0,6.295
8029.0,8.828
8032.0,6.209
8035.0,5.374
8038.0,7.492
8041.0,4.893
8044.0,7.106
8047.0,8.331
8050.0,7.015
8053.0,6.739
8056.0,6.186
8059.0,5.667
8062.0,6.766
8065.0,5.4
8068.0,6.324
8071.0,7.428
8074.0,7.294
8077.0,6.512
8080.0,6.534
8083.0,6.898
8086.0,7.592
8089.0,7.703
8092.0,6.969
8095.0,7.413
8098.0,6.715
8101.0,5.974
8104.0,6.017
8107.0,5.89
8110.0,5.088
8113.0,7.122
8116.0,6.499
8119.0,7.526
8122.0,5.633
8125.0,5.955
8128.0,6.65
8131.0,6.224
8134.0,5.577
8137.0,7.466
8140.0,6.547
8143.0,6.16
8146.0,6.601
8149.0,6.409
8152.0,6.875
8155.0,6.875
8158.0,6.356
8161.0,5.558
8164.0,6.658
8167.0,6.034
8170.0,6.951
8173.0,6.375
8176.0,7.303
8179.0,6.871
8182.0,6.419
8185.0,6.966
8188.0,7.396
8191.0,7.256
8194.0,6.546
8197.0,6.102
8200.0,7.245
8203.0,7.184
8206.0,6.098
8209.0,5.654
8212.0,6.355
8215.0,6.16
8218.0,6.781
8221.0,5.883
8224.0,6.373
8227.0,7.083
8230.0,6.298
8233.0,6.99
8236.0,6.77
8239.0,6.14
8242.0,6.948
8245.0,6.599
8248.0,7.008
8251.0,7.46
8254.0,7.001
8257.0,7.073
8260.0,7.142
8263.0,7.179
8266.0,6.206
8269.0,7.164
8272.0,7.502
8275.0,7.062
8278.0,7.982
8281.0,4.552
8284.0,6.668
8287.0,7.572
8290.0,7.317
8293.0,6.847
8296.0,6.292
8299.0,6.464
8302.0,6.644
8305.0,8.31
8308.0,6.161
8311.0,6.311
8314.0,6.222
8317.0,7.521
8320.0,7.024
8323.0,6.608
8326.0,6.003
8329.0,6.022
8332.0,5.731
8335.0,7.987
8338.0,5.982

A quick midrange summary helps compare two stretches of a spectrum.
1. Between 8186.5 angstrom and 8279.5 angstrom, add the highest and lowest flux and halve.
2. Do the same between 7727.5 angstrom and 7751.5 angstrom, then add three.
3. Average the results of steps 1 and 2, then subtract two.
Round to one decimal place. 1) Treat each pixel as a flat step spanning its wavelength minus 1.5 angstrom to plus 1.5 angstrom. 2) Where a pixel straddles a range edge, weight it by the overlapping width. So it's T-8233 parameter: 6.1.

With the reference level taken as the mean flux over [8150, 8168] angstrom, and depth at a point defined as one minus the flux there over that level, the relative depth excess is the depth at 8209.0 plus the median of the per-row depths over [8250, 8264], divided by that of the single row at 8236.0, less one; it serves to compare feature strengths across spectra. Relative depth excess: -1.0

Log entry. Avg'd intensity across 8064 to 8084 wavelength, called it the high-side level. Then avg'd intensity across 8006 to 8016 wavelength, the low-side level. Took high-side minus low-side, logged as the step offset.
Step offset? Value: 1.4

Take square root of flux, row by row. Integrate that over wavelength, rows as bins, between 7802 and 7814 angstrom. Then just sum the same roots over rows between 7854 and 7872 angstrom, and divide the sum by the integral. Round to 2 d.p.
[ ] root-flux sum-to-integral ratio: 0.45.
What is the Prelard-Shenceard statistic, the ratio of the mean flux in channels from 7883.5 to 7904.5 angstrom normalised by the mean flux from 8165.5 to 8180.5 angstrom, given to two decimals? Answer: 0.88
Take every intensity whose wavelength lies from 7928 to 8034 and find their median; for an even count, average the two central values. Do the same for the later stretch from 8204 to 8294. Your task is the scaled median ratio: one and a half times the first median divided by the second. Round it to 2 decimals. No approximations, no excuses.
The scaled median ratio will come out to 1.41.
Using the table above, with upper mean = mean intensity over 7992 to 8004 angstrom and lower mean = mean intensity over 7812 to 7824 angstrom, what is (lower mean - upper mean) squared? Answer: 0.1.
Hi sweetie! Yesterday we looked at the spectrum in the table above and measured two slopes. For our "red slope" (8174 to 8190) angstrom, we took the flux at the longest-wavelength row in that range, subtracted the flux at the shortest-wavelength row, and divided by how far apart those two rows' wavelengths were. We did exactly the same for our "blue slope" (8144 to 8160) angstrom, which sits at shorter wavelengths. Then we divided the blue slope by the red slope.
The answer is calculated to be -3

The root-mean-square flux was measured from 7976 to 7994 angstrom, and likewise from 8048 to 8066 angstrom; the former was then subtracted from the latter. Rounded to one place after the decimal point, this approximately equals -1.0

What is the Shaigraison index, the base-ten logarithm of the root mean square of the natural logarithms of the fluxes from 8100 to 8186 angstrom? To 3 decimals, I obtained 0.269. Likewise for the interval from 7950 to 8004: 0.288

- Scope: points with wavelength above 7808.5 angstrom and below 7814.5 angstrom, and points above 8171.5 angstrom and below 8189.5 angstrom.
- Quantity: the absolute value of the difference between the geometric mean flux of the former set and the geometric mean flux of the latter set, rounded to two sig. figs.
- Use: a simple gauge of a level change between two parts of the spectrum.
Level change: 0.46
